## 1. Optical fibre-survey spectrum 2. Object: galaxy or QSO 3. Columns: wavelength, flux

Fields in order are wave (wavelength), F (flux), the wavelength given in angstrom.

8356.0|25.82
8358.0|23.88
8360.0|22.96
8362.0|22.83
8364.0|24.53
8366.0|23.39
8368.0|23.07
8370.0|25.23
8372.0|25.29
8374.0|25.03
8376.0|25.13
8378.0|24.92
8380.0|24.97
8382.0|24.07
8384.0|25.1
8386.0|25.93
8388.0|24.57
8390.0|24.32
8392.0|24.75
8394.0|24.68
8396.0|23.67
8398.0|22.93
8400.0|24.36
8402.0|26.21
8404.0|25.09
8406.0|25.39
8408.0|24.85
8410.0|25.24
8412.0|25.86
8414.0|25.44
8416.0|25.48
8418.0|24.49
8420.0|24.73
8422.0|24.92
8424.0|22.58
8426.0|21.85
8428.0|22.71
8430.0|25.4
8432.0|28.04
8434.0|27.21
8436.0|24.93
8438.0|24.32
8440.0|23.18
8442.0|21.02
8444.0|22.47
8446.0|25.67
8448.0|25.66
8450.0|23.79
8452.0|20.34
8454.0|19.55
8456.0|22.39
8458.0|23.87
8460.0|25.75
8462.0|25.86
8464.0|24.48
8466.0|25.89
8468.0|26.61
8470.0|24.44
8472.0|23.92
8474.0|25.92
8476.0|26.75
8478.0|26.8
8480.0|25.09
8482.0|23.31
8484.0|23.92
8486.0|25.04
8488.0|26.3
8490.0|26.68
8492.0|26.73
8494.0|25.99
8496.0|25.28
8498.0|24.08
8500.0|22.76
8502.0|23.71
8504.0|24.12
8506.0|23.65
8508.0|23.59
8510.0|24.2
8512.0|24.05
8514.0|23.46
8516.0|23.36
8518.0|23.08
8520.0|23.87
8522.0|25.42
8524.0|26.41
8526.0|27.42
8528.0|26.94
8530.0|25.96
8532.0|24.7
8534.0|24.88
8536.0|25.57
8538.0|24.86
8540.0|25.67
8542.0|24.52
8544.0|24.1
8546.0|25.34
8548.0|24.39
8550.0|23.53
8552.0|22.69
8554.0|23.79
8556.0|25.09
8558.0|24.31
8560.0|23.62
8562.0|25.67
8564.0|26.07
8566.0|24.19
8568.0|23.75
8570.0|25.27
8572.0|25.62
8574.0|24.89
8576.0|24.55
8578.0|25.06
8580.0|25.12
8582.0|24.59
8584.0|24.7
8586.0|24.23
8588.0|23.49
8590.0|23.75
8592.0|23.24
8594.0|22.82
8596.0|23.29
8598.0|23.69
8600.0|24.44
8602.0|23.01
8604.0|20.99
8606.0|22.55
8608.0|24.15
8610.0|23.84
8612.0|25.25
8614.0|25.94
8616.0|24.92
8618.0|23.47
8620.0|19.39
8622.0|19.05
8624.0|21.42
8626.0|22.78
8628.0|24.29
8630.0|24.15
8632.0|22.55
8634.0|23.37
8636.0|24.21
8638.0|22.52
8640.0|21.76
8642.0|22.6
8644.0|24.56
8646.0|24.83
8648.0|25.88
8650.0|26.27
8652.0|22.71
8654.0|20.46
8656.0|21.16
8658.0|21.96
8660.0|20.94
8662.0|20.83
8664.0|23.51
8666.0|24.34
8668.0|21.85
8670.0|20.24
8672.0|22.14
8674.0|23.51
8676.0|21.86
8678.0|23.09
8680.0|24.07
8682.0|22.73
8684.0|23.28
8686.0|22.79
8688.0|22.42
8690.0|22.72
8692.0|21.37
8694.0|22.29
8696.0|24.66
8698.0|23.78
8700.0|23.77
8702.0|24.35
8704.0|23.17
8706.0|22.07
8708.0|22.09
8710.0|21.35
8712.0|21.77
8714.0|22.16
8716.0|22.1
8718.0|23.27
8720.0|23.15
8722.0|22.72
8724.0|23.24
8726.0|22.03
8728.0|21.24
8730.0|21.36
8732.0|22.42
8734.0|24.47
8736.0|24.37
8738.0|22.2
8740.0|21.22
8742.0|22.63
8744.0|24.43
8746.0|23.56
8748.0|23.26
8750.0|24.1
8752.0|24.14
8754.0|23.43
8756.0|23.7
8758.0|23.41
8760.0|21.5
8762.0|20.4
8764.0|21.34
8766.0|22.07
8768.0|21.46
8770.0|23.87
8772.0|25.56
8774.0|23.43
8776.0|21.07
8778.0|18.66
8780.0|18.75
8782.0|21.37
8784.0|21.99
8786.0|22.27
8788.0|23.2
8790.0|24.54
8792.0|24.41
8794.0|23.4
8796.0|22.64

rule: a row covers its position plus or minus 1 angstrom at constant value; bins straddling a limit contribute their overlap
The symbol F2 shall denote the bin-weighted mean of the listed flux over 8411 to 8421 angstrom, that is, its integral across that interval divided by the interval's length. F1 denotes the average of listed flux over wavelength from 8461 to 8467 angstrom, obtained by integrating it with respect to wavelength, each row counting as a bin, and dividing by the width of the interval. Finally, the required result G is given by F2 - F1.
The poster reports -0.2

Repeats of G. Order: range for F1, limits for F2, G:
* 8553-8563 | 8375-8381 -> 0.5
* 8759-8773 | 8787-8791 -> 1.6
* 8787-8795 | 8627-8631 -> 0.3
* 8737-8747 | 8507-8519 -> 0.8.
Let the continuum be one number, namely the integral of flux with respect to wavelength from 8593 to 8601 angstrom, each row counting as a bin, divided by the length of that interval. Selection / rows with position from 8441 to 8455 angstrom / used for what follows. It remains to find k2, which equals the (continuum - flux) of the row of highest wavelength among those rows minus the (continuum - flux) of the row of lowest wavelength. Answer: 1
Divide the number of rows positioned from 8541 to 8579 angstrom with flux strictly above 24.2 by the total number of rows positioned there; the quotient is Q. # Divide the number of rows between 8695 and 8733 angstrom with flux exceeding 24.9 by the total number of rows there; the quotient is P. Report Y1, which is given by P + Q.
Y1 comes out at 0.63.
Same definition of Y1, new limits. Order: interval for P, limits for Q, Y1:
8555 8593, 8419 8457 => 0.84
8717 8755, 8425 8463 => 0.47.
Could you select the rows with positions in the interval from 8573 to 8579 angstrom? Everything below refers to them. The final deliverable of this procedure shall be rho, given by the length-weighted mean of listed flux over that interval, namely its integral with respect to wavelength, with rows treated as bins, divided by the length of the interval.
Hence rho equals 25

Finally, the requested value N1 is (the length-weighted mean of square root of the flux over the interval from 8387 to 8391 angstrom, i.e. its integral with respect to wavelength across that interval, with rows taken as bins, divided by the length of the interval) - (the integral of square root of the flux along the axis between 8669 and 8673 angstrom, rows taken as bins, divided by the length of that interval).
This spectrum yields 0.3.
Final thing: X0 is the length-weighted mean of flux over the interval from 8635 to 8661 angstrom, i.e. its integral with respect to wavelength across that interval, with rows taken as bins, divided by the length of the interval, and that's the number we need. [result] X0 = 23.1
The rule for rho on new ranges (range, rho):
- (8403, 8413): 25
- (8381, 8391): 25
